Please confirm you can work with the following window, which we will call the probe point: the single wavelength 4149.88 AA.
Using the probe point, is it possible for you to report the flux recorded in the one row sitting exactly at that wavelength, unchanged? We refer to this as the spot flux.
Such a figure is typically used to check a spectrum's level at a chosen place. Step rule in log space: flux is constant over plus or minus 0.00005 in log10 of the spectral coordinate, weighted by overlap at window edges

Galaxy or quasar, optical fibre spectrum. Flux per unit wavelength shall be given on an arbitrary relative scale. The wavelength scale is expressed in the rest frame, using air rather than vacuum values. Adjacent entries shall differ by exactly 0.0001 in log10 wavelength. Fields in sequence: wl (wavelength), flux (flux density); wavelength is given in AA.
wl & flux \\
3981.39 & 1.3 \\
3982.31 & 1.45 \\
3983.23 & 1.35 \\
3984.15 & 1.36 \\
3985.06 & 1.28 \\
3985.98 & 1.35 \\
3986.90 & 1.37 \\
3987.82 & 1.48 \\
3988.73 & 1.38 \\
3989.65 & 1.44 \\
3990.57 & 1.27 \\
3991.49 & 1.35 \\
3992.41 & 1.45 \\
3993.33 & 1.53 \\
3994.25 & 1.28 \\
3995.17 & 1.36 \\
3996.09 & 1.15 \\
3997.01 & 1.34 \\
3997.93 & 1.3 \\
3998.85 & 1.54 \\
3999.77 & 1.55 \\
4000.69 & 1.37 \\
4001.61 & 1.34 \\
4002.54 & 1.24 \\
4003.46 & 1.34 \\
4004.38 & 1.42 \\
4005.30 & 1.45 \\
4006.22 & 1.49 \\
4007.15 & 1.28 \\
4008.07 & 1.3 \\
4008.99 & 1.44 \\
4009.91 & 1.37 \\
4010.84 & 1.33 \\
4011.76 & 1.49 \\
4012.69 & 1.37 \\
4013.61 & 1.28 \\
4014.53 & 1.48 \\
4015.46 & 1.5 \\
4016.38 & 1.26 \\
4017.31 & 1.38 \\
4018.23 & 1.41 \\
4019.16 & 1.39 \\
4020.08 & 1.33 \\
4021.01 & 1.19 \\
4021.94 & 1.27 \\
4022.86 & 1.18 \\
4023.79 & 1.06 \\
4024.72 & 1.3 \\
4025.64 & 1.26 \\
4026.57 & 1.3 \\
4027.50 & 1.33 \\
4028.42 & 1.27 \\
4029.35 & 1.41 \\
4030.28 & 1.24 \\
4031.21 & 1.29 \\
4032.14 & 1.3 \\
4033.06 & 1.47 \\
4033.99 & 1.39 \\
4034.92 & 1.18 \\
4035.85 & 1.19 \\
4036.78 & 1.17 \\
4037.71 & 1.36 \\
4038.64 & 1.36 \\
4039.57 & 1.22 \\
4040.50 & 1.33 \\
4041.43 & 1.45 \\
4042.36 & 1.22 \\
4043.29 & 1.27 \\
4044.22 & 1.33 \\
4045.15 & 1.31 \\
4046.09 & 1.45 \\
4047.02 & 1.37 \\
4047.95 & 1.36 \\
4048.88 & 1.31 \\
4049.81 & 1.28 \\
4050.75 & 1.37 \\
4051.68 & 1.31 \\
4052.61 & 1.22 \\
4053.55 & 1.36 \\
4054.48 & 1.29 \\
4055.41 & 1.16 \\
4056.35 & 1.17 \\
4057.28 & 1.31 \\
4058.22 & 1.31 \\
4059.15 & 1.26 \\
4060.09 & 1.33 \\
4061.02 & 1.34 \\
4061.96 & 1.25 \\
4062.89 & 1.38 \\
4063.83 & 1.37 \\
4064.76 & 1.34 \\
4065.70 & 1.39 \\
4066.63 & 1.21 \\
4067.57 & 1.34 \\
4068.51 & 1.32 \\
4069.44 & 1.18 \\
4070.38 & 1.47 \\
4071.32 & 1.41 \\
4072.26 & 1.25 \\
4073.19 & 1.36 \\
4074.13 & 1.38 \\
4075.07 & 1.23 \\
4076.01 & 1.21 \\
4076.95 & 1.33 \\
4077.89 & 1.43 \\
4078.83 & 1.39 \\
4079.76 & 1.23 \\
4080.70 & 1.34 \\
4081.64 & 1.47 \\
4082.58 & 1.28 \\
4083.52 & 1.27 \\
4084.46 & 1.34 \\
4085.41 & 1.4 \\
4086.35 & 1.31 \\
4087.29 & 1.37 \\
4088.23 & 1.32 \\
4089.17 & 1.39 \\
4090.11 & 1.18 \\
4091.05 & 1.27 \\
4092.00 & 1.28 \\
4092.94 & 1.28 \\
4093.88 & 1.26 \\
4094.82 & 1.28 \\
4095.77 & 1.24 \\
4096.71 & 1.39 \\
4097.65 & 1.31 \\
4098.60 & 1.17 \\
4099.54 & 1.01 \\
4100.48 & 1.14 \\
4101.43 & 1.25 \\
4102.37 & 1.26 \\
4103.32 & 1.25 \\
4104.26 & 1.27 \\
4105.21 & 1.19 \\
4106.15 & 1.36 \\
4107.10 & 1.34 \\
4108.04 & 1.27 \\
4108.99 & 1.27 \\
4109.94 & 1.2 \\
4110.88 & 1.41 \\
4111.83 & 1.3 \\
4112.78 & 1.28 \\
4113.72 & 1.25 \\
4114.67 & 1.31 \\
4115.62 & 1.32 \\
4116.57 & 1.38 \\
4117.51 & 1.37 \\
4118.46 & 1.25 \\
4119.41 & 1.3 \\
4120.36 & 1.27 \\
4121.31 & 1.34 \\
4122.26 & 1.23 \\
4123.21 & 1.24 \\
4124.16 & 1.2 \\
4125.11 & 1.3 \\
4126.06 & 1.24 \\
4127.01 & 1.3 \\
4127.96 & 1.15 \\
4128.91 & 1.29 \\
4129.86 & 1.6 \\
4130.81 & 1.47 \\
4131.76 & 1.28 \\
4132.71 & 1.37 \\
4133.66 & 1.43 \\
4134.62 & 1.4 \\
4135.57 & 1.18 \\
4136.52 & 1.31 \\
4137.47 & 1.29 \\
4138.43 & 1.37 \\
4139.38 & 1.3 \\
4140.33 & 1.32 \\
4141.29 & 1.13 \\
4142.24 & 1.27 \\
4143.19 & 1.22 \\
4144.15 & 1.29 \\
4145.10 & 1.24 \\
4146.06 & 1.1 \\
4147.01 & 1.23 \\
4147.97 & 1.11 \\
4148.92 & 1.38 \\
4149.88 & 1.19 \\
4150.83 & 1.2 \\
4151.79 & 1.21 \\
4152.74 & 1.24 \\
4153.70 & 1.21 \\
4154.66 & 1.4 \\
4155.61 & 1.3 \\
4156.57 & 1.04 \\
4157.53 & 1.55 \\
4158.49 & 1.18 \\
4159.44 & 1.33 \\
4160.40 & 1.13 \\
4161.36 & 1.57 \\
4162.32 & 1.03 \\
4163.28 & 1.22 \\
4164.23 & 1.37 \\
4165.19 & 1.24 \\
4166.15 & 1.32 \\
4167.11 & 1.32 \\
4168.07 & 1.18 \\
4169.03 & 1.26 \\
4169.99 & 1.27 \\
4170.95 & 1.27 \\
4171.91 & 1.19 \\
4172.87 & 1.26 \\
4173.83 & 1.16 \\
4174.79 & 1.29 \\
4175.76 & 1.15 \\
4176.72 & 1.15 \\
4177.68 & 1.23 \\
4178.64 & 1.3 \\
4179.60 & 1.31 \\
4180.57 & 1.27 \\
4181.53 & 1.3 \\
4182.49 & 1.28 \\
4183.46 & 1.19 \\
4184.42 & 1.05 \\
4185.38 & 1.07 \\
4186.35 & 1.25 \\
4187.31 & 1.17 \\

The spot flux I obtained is 1.19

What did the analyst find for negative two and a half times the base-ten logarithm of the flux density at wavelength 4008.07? -0.28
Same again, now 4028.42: -0.26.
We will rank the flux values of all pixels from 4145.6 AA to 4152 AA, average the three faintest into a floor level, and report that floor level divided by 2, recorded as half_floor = 0.57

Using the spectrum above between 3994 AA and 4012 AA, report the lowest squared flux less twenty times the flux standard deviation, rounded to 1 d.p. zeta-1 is -0.7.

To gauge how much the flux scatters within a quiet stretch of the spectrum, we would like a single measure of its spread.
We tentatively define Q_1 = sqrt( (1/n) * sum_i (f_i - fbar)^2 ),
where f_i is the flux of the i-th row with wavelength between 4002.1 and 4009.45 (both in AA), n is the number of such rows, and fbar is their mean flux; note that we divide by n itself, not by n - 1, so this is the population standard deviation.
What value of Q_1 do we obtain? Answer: 0.086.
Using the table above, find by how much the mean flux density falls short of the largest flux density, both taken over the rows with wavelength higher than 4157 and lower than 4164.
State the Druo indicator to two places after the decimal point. 0.28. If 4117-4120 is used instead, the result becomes 0.06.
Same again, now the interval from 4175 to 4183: 0.06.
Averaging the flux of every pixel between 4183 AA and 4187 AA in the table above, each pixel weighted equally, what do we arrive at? 1.14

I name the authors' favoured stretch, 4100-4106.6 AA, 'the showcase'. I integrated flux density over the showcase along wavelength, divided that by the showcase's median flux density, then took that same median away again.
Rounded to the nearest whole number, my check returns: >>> 5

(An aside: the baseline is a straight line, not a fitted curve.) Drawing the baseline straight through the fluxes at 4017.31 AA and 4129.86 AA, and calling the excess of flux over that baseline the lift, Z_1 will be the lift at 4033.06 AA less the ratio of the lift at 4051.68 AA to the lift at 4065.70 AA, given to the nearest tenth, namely -1.6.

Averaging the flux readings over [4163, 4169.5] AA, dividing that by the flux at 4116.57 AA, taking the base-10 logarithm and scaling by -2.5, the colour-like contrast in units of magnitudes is 0.09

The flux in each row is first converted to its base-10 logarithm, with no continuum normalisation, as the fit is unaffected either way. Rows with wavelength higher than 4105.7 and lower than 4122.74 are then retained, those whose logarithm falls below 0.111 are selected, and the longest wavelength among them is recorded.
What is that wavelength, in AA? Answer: 4122.26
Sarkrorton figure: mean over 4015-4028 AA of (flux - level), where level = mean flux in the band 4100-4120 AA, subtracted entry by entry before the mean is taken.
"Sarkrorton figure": 0.01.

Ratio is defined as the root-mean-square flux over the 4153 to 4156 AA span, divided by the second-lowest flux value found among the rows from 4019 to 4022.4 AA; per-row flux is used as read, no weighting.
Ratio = 1.03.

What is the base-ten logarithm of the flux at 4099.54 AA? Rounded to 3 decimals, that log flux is 0.004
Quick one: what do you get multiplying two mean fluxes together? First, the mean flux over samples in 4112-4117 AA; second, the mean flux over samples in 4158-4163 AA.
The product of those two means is 1.63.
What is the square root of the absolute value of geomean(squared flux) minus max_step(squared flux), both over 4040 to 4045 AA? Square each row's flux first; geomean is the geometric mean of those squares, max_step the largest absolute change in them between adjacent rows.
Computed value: 1.06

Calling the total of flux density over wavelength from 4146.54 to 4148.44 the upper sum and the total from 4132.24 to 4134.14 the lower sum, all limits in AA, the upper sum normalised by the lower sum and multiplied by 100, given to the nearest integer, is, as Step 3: 84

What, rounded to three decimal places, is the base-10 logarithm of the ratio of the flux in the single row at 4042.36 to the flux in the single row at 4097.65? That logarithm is -0.031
